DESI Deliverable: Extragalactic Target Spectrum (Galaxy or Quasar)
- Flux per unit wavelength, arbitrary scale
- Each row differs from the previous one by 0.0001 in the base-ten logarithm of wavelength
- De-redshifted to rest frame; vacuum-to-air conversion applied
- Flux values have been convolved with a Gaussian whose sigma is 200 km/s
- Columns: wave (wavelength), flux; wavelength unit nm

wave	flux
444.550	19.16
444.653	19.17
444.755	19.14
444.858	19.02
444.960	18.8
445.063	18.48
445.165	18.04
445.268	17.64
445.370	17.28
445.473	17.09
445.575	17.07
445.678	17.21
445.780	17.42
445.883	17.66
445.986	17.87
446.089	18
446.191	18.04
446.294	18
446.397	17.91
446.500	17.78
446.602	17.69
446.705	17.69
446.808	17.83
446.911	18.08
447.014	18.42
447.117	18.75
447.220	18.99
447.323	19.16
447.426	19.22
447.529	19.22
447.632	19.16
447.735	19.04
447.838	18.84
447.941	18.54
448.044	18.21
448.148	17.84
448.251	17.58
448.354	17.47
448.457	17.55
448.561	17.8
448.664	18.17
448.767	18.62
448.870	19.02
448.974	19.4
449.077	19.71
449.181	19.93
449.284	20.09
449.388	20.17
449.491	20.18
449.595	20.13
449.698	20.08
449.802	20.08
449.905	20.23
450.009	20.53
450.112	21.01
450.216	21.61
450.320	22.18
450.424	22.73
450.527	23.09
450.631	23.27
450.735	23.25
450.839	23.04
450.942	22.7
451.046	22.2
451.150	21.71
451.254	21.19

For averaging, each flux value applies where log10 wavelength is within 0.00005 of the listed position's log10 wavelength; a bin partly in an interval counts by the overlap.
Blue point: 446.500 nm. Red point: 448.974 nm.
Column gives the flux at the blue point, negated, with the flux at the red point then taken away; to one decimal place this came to -37.2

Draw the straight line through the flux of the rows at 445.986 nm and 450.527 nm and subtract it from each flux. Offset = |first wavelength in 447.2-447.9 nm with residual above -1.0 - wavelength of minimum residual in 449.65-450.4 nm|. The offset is 2.58 nm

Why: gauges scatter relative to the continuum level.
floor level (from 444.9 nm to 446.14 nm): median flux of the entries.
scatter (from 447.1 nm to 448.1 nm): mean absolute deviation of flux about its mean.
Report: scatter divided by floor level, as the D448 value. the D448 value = 0.01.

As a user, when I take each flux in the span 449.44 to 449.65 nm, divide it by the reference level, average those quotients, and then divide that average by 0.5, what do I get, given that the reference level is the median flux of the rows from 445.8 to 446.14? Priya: 2.26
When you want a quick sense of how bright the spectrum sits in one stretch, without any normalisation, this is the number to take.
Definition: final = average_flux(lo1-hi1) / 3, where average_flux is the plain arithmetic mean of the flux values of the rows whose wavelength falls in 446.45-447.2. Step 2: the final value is 6.0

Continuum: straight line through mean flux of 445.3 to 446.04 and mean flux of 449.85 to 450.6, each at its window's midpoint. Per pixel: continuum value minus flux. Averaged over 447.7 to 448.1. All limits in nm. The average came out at 0.8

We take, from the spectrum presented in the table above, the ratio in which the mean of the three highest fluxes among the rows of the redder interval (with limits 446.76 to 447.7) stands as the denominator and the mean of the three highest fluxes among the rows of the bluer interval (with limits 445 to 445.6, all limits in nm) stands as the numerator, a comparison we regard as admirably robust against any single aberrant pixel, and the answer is 0.94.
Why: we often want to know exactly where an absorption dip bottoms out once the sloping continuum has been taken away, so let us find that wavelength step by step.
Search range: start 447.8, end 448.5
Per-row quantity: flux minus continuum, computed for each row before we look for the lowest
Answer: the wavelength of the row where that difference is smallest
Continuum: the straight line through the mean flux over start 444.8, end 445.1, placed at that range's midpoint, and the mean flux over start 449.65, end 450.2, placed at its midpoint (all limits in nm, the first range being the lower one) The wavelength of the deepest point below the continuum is 448.354 nm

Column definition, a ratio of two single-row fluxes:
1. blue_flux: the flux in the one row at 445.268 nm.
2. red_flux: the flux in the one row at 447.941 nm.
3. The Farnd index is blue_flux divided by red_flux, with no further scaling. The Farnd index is 0.95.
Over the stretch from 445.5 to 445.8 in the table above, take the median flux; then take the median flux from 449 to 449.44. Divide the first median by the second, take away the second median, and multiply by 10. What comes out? -191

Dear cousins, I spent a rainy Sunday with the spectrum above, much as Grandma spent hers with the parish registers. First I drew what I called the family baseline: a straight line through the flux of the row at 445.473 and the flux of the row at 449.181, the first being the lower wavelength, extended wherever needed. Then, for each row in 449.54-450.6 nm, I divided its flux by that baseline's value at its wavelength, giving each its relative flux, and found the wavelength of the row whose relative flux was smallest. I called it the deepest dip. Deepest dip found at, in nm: 449.802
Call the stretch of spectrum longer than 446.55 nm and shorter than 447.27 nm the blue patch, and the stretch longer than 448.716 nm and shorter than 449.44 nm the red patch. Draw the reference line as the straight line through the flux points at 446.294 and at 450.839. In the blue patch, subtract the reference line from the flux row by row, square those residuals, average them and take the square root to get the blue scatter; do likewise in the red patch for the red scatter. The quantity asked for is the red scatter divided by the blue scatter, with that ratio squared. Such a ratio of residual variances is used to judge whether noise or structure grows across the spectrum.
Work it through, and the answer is 8.1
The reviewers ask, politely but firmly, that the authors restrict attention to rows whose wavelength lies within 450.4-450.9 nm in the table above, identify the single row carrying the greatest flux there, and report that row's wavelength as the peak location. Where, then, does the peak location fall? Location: 450.631 nm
